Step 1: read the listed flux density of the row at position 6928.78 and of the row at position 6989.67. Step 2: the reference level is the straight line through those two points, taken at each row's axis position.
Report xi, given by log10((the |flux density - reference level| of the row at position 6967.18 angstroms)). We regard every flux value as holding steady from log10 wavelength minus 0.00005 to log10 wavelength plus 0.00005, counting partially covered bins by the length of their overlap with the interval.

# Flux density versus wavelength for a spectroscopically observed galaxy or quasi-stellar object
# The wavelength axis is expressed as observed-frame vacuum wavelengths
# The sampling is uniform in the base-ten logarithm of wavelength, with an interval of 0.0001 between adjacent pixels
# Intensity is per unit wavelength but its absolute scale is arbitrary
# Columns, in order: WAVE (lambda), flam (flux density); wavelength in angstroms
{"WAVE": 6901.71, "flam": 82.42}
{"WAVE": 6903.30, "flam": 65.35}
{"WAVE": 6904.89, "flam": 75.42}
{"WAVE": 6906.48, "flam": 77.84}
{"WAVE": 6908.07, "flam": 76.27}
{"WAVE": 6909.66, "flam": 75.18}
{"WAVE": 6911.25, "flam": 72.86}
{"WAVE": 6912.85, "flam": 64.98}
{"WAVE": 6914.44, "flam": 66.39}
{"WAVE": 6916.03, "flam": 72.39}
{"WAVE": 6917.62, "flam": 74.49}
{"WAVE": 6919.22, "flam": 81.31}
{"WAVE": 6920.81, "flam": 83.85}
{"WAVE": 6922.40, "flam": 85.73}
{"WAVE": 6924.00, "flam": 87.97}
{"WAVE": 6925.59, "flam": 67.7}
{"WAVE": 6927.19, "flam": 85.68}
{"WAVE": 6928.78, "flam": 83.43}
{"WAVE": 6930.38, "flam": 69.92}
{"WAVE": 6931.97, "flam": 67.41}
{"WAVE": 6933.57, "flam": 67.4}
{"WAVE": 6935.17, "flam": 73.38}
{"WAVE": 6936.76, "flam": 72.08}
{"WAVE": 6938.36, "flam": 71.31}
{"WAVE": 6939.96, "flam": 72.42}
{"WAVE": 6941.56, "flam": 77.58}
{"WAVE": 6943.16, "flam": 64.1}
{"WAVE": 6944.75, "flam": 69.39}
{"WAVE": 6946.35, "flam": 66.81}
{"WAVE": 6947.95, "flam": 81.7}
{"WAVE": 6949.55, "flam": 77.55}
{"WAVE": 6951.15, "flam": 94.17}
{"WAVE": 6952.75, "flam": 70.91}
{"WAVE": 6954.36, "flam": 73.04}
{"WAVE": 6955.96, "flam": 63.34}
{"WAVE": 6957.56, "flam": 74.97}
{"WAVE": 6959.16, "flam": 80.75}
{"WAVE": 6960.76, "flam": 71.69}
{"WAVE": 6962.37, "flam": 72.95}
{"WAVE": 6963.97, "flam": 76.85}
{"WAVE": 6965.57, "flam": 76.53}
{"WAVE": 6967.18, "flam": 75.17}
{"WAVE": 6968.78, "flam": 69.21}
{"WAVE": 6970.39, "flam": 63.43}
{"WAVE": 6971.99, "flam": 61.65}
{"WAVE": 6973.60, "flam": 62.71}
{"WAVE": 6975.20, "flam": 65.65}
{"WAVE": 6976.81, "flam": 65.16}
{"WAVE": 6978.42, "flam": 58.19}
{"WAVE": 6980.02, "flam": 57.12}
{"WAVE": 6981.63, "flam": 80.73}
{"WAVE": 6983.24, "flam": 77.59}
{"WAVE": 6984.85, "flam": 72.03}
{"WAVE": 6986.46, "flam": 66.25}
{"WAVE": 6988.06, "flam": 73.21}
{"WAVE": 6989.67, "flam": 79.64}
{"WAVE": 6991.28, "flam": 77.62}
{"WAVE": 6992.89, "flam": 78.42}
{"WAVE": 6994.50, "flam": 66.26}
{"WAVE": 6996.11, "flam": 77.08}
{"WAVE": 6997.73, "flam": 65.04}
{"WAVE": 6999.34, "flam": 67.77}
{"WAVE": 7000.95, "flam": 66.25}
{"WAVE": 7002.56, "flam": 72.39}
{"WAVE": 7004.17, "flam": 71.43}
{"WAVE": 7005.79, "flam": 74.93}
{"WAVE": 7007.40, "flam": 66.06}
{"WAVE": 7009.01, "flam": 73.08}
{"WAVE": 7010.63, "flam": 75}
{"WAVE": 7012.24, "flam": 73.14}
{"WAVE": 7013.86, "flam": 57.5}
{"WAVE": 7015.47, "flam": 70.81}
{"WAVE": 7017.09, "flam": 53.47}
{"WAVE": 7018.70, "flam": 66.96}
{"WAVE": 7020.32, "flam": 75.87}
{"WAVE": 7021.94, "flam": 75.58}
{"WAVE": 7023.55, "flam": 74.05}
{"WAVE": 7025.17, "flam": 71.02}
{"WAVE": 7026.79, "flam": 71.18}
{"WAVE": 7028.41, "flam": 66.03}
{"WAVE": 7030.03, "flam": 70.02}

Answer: 0.77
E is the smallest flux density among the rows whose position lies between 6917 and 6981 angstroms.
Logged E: 57.12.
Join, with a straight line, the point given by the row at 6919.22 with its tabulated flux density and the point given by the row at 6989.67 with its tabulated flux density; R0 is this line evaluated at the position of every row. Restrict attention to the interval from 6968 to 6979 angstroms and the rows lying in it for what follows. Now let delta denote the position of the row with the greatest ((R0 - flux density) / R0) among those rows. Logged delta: 6978.42 angstroms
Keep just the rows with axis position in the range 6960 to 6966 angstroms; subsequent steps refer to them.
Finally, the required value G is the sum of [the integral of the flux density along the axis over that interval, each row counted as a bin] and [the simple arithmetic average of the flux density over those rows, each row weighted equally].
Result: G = 521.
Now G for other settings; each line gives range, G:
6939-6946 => 565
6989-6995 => 531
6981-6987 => 520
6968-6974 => 450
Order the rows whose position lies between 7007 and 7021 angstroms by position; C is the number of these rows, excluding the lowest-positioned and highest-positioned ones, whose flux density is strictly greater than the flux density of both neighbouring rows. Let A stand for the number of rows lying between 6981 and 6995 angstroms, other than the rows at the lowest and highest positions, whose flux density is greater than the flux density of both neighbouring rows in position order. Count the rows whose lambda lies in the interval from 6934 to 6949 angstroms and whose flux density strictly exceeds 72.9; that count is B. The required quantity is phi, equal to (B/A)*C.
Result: 3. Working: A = 2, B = 3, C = 2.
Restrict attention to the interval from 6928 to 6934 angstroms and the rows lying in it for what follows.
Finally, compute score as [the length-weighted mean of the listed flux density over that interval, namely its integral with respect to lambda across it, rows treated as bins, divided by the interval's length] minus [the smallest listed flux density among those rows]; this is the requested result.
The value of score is 5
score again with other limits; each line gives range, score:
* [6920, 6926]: 15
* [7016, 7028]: 16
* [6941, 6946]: 6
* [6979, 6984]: 14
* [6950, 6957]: 12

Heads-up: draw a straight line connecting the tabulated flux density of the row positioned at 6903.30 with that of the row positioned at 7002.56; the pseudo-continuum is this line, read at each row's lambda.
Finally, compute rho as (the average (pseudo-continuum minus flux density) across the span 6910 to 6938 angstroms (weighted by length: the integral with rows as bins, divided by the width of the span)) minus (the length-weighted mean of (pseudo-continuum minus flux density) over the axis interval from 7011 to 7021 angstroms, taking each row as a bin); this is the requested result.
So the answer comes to -15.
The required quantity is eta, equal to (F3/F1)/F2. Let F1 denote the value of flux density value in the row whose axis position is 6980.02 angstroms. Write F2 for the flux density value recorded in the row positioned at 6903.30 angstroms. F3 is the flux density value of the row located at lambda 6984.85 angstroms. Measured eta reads 0.019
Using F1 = 57.12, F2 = 65.35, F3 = 72.03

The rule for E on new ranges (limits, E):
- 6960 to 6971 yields 63.43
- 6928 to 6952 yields 64.1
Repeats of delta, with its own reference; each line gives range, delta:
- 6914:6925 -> 6914.44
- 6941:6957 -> 6955.96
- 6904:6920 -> 6912.85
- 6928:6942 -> 6931.97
